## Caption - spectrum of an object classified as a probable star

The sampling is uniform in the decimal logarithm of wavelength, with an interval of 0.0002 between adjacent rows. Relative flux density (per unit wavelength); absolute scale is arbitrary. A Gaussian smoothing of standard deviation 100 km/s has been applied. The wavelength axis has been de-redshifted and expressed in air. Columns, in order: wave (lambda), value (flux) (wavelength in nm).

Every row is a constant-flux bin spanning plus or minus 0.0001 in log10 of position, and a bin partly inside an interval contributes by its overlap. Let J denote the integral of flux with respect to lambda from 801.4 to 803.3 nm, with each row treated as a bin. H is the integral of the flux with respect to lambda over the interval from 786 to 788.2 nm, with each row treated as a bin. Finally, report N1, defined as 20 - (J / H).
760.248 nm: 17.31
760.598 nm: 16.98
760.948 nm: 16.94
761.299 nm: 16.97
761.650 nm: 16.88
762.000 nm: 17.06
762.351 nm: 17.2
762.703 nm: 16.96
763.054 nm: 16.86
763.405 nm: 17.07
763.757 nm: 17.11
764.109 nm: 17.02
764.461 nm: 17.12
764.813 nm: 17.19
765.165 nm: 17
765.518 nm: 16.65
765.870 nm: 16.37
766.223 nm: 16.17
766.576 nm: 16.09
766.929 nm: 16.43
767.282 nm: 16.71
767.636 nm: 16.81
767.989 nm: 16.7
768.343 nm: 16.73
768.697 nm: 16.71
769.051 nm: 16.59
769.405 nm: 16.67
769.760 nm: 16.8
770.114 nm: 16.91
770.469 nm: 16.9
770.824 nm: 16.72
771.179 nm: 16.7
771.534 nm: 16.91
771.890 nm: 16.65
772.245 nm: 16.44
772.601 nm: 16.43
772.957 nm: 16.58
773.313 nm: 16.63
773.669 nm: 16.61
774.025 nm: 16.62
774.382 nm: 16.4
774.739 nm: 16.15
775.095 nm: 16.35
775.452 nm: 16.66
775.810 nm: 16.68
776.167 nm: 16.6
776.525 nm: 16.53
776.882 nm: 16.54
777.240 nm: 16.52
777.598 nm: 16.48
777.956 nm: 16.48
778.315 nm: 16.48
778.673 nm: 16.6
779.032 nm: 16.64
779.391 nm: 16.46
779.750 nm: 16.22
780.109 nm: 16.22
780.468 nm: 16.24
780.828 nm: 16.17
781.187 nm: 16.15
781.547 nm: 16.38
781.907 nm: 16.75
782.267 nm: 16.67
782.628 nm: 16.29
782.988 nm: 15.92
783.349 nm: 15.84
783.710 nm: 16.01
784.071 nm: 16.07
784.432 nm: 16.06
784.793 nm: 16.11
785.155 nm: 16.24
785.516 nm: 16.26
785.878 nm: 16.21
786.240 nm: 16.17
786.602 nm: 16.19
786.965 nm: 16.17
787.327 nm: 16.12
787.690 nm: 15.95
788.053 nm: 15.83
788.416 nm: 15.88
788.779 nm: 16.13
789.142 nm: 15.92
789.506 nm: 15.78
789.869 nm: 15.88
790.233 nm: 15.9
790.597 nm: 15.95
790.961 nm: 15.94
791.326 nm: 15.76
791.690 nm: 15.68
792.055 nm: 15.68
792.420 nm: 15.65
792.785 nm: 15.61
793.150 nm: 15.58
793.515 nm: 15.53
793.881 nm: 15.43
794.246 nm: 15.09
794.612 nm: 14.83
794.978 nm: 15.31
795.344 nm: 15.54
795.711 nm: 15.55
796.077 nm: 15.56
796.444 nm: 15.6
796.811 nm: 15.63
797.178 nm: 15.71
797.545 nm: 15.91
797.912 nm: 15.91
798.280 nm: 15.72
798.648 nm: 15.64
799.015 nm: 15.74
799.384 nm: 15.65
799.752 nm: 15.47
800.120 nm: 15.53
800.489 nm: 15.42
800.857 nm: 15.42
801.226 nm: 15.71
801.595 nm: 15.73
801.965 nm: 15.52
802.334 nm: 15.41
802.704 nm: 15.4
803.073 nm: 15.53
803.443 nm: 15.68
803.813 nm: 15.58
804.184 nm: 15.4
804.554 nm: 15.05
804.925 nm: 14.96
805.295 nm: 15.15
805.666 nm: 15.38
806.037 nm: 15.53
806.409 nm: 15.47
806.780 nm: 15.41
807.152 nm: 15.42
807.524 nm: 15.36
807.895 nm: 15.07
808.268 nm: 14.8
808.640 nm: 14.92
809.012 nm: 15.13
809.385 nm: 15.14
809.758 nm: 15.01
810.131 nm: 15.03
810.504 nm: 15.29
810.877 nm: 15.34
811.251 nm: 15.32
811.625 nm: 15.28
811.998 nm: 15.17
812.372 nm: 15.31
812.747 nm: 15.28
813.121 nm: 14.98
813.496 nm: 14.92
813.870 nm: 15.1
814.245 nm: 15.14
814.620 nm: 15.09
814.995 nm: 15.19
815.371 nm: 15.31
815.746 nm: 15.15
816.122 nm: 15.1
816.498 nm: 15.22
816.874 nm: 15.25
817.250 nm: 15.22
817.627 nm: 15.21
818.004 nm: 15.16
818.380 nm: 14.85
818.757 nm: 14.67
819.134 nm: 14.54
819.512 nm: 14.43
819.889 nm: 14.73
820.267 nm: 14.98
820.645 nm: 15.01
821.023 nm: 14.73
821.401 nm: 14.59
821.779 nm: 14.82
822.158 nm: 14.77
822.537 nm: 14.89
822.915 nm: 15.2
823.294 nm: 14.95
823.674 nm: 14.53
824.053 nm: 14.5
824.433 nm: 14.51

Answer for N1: 19.2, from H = 35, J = 29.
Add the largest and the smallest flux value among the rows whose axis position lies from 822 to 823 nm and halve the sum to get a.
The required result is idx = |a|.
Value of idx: 15.0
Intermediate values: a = 15.0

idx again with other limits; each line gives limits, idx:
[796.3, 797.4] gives 15.7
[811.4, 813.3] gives 15.1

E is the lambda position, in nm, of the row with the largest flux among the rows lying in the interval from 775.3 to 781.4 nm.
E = 775.810 nm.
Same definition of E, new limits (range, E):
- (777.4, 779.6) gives 779.032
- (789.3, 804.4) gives 790.597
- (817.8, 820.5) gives 818.004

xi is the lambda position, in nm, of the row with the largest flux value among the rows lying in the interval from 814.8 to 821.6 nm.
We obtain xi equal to 815.371 nm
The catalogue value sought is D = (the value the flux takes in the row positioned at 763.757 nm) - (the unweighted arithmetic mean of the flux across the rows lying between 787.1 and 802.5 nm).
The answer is 1.45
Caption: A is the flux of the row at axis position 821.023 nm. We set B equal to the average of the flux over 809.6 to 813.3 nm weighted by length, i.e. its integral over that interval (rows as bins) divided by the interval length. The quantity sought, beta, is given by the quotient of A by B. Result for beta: 0.97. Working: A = 14.73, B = 15.2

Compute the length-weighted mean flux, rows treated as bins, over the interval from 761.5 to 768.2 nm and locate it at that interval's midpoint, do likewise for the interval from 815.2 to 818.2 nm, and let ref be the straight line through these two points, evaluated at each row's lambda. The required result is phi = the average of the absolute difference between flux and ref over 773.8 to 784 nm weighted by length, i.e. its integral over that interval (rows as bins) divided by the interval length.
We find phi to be 0.17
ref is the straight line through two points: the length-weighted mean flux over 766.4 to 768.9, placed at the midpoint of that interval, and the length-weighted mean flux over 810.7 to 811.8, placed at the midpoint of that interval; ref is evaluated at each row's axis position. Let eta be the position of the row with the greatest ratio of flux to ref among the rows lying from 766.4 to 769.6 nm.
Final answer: 767.636 nm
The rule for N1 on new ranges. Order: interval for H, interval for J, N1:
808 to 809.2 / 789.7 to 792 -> 18.0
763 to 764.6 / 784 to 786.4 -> 18.6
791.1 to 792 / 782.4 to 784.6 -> 17.5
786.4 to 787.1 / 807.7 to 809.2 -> 18.0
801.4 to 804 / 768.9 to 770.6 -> 19.3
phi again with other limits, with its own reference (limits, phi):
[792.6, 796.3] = 0.49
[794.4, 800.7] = 0.26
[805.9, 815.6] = 0.20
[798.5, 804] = 0.14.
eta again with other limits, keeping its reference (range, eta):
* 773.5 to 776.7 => 775.810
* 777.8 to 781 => 779.032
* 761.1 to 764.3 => 762.351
